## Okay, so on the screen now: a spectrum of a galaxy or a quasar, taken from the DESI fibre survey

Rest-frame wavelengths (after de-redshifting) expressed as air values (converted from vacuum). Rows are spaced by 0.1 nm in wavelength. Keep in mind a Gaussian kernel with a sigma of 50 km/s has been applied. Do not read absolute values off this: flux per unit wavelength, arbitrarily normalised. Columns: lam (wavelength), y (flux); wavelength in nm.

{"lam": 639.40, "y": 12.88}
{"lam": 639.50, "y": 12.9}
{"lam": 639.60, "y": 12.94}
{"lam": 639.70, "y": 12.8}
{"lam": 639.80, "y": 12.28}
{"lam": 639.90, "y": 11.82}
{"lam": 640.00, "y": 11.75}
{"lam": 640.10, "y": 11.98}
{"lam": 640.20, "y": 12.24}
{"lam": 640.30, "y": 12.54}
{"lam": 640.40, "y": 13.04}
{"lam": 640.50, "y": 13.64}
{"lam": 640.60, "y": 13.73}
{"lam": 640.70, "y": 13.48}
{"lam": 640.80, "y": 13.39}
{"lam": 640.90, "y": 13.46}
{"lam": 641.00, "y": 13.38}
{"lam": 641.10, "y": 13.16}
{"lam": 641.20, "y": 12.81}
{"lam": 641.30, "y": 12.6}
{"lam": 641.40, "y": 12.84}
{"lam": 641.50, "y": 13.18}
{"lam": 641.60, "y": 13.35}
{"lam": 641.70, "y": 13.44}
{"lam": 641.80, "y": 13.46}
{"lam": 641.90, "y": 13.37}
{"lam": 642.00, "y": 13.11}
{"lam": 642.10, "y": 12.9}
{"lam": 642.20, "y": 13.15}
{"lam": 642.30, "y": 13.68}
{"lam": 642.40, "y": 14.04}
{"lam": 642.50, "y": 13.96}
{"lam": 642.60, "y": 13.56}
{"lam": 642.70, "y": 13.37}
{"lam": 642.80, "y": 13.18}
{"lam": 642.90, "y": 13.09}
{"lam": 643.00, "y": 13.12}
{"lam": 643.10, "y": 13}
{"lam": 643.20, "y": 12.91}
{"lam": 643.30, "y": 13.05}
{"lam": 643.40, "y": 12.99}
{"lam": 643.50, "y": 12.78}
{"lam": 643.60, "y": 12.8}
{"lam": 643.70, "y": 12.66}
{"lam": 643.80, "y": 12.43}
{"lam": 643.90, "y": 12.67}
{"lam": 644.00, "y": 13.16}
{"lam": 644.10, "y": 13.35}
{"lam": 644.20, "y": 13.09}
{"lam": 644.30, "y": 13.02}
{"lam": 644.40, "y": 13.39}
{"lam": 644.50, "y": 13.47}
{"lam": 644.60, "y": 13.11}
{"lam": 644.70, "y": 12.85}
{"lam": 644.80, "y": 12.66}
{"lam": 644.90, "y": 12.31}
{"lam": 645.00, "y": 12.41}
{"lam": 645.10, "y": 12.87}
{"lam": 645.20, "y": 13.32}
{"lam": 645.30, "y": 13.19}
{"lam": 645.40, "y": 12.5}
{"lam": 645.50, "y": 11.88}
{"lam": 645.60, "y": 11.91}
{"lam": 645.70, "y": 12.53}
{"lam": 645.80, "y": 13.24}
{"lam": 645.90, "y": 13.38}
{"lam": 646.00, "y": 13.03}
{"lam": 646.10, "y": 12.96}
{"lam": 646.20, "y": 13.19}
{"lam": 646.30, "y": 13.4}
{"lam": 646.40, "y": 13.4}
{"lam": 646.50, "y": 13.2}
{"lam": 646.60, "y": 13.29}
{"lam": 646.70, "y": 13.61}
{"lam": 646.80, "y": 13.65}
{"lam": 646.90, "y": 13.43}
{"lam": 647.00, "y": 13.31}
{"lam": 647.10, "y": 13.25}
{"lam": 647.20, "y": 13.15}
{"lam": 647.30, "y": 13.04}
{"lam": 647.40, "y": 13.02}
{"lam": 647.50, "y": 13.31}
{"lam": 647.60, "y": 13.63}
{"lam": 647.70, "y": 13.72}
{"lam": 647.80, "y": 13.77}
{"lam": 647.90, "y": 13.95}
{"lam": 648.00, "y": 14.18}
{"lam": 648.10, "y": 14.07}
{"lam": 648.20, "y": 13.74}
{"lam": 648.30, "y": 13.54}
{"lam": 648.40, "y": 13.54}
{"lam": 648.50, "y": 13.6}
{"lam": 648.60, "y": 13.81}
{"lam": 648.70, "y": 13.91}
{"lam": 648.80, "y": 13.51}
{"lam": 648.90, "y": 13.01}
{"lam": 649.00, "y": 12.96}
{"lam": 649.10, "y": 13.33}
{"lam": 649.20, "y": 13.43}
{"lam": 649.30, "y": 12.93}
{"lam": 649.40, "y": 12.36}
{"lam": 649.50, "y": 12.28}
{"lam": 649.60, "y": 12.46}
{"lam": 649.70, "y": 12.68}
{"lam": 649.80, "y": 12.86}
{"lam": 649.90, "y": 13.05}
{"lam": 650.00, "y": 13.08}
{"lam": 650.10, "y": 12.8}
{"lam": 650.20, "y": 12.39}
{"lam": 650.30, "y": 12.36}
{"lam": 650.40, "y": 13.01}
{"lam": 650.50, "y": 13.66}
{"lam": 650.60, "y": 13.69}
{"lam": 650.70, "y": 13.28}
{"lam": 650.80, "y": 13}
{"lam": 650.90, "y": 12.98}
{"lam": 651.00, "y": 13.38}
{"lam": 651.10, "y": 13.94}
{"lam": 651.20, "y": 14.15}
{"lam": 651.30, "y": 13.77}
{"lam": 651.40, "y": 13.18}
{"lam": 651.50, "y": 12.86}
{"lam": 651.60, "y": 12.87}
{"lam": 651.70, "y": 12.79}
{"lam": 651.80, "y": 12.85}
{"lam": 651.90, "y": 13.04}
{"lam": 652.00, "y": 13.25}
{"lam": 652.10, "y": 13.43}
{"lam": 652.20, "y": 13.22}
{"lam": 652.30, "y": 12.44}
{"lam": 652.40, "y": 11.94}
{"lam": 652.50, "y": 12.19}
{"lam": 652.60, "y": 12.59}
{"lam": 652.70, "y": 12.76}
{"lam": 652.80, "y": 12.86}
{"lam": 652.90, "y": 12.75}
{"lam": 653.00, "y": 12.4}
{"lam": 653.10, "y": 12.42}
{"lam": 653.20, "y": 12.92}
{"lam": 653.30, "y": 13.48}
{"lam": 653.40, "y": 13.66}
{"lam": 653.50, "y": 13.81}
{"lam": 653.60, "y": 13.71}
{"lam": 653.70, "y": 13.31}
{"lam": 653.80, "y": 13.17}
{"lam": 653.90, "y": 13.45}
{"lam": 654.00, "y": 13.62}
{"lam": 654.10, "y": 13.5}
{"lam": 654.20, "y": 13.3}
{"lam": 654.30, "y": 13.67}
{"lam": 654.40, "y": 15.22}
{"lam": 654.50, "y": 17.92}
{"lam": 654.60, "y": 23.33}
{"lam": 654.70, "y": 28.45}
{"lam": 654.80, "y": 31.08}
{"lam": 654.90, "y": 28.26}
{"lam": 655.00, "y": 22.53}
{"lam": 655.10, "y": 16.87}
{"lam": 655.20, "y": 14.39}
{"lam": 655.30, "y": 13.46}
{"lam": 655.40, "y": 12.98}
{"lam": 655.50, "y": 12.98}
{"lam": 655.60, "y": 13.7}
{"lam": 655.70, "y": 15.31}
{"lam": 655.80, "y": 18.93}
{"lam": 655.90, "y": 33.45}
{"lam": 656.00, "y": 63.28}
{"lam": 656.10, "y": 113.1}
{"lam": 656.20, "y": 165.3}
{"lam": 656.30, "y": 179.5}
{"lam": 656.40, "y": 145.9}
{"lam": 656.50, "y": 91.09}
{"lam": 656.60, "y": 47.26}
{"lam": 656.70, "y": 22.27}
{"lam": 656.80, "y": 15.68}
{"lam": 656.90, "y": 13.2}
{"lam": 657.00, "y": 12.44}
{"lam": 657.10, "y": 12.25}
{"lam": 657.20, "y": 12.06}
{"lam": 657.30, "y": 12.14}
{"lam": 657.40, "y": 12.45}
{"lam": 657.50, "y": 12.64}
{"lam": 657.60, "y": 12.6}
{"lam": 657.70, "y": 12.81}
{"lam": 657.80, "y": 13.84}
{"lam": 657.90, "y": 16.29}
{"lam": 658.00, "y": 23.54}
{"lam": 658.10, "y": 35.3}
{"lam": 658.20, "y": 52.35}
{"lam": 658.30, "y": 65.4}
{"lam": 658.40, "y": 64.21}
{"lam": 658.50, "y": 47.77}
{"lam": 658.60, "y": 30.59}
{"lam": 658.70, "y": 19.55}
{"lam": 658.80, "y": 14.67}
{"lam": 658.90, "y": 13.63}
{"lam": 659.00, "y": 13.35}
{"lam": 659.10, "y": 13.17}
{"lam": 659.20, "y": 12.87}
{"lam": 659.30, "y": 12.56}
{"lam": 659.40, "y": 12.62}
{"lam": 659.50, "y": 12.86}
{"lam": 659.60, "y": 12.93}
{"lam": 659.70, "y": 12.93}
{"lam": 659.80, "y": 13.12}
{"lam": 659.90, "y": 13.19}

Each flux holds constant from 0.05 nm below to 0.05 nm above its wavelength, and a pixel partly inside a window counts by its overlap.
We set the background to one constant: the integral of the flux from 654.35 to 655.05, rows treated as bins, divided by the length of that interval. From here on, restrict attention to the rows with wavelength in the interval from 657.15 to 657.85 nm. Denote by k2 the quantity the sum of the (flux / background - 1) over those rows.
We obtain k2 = -3.28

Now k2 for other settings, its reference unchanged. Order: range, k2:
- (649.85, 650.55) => -3.21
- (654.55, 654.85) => 0.48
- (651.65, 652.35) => -3.18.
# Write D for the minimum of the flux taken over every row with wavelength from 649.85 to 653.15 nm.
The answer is 11.94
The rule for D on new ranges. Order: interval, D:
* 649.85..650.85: 12.36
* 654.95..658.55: 12.06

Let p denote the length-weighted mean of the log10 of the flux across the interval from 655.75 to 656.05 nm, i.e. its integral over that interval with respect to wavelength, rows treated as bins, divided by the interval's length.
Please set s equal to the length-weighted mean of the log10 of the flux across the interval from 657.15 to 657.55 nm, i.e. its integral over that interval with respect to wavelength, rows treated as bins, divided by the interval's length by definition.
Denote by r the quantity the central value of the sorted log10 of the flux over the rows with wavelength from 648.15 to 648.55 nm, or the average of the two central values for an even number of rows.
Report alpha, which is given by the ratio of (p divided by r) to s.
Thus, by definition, 1.24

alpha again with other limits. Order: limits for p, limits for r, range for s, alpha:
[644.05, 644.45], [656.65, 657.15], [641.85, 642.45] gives 0.89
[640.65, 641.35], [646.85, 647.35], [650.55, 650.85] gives 0.89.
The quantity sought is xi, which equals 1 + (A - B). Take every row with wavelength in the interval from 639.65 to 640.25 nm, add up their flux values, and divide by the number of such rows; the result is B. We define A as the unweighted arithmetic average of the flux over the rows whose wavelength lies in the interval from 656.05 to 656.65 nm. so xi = 113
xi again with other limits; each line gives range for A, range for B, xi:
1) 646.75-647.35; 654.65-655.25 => -9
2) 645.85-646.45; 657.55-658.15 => -5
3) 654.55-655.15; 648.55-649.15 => 13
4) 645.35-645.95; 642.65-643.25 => 0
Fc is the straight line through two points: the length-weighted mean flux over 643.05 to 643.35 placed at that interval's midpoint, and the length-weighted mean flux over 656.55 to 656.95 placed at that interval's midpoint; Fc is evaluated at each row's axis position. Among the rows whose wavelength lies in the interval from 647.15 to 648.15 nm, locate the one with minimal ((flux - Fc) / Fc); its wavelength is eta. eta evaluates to 647.40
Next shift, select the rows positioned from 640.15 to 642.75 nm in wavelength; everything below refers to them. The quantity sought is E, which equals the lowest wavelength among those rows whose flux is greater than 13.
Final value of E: 640.40 nm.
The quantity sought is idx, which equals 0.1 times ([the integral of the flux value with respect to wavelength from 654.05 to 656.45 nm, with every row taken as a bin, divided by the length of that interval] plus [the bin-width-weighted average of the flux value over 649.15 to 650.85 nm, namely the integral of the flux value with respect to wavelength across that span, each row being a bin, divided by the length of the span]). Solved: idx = 5.6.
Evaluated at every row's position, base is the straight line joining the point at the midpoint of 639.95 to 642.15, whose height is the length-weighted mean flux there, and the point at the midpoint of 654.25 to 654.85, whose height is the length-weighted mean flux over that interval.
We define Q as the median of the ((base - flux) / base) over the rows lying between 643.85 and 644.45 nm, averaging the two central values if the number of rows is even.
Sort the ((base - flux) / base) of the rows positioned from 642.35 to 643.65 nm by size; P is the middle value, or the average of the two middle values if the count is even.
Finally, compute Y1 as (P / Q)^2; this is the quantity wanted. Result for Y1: 0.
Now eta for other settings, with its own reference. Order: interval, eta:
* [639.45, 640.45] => 640.00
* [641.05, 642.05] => 642.00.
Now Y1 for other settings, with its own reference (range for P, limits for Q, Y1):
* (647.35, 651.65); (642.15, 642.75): 166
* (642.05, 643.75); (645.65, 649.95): 0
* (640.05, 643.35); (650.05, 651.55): 0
